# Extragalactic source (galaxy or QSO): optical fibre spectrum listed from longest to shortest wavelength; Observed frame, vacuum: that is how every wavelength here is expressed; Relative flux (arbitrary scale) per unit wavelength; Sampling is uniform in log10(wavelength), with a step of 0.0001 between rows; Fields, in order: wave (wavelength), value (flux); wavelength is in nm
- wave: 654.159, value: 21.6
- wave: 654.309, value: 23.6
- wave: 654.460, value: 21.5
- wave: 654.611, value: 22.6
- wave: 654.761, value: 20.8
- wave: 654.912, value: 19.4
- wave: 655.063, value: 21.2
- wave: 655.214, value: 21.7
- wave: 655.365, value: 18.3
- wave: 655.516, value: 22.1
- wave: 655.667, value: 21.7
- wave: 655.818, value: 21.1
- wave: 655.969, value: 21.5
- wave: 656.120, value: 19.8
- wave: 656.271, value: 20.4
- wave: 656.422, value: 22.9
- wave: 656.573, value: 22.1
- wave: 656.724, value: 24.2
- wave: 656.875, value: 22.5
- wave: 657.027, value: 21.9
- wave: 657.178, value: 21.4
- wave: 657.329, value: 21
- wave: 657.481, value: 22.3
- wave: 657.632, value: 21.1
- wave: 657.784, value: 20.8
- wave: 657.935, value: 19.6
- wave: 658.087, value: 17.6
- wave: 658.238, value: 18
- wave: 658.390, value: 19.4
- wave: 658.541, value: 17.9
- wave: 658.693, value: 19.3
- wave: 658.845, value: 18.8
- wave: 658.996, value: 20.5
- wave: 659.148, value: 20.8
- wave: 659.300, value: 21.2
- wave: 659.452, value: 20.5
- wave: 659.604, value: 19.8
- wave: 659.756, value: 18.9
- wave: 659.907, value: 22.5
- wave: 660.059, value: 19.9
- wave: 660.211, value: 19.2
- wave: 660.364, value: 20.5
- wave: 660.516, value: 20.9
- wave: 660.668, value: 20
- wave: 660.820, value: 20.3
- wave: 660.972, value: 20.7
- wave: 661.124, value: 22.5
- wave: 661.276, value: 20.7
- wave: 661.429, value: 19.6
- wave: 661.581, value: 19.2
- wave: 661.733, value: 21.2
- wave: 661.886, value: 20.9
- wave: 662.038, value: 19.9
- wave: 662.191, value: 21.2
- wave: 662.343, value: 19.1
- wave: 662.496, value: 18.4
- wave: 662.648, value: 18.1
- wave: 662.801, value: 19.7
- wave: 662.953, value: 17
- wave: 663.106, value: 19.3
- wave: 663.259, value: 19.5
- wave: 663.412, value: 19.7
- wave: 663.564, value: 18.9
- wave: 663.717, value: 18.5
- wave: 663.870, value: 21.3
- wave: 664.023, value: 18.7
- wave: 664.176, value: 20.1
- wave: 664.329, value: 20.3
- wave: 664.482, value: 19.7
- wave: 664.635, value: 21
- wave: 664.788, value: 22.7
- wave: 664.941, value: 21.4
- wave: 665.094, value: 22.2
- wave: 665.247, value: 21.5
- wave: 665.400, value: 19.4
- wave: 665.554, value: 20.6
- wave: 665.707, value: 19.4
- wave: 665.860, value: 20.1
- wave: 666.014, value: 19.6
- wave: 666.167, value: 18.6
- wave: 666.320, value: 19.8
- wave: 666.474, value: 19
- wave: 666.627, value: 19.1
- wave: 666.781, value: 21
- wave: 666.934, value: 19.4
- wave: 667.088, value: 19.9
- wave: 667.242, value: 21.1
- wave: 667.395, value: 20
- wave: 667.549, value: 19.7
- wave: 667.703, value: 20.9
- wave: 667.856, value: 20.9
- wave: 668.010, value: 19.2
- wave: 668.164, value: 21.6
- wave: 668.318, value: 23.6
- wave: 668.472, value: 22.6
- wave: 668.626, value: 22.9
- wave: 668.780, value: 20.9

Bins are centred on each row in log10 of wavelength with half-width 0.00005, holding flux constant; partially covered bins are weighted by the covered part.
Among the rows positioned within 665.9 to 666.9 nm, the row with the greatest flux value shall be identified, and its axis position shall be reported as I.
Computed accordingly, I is 666.781 nm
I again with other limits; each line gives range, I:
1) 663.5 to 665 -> 664.788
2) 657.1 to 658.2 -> 657.481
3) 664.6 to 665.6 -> 664.788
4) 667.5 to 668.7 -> 668.318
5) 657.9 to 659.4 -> 659.300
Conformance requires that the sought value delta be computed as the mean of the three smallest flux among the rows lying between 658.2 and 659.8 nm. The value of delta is 18.2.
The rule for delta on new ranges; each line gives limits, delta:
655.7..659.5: 17.8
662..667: 17.8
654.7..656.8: 19.2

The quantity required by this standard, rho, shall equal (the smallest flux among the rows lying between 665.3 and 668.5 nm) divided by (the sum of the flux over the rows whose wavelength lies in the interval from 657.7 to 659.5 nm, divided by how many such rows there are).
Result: 0.95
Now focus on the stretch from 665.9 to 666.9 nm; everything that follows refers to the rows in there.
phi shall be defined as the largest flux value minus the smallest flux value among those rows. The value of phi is 2.4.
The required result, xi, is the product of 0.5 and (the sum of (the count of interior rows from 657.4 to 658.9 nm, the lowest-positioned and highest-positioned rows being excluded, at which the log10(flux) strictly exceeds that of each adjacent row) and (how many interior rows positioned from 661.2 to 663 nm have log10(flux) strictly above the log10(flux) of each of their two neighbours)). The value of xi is 2.5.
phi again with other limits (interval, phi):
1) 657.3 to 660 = 4.9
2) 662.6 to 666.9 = 5.7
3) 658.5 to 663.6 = 5.5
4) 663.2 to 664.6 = 2.8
